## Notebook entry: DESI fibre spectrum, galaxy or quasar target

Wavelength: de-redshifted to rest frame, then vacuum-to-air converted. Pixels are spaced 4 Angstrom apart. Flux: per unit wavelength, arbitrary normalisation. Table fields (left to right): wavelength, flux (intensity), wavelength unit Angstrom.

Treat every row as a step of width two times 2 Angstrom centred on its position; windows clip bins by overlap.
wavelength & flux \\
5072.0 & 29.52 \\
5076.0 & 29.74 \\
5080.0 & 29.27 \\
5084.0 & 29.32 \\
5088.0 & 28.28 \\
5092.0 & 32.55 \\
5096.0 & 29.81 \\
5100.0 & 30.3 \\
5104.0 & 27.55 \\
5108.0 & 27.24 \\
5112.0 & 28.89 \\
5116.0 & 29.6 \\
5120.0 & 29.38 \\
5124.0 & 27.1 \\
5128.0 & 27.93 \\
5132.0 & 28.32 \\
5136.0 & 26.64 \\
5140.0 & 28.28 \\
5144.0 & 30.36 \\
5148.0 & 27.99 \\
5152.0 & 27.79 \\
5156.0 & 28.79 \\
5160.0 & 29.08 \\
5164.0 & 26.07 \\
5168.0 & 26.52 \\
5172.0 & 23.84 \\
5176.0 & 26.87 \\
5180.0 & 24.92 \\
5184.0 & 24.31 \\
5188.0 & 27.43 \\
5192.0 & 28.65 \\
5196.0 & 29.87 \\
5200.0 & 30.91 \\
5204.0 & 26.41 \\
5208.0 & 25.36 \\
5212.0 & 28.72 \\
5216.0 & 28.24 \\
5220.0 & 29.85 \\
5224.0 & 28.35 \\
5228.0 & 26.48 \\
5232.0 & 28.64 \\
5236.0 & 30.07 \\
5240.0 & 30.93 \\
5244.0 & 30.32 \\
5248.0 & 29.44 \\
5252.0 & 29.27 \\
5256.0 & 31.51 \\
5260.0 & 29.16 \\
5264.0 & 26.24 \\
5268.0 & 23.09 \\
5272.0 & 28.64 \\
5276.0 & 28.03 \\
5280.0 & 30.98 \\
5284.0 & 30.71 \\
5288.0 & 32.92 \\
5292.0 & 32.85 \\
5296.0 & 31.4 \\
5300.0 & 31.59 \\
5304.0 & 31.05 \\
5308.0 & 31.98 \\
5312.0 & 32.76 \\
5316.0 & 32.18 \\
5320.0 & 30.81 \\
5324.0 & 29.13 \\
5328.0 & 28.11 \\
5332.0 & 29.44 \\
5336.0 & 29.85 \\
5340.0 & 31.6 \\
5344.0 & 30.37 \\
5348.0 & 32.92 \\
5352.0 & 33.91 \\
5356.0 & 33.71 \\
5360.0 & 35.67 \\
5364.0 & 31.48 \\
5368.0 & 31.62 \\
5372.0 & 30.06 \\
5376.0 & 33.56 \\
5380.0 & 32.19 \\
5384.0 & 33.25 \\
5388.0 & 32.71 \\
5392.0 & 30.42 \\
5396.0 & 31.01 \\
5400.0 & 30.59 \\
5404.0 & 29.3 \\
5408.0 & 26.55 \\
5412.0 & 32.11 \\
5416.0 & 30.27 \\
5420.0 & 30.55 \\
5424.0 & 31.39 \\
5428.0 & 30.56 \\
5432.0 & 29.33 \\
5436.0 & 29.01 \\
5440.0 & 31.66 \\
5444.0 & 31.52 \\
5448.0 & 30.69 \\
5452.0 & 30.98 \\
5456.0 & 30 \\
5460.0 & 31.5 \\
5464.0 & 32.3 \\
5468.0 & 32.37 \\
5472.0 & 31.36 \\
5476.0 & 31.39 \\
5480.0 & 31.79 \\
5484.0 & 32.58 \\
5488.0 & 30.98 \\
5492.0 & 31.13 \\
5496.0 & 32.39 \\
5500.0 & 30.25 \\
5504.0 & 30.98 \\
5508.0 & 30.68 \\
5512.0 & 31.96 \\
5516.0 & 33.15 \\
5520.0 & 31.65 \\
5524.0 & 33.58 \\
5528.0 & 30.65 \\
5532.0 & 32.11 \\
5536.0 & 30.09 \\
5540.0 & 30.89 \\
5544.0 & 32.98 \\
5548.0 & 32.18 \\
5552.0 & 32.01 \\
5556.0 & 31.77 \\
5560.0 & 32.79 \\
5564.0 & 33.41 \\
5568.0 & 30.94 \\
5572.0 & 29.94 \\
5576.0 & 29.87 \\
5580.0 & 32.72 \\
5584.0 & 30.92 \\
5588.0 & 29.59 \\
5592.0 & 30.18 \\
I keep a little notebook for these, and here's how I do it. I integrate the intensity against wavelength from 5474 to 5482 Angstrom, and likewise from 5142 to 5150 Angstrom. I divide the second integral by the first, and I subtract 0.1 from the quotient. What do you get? 0.824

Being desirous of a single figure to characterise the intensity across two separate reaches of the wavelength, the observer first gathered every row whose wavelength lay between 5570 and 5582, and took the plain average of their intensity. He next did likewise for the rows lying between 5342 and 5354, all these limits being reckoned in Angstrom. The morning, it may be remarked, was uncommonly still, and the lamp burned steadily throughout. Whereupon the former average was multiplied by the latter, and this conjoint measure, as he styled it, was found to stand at 999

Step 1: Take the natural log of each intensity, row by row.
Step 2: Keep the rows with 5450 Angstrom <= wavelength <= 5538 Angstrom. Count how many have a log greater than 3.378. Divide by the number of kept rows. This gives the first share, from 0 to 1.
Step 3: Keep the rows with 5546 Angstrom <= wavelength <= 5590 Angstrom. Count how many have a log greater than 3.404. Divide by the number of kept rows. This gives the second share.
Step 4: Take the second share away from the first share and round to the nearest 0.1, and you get 0.3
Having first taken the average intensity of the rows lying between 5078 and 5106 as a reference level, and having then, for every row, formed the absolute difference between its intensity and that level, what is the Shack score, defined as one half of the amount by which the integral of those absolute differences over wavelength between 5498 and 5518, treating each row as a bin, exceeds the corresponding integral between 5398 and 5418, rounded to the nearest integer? 3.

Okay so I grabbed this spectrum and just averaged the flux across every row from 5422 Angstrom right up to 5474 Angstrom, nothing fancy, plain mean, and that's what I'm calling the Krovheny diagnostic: 31.0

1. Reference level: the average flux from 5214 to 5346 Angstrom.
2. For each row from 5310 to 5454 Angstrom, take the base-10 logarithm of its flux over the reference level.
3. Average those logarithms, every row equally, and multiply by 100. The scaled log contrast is 1.7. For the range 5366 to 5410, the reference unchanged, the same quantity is 1.5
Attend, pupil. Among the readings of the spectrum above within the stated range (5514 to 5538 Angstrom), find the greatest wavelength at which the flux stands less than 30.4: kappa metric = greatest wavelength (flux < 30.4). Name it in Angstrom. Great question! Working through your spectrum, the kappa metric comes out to 5536.0 Angstrom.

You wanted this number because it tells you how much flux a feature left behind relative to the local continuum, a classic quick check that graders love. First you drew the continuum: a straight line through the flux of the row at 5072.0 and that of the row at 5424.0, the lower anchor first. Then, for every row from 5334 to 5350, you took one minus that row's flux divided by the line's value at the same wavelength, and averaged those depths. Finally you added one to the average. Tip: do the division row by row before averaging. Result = 0.99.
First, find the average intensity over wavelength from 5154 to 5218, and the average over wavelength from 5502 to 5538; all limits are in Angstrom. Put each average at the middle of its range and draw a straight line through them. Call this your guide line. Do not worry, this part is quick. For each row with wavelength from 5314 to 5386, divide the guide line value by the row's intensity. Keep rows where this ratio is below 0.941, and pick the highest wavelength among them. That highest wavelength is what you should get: 5384.0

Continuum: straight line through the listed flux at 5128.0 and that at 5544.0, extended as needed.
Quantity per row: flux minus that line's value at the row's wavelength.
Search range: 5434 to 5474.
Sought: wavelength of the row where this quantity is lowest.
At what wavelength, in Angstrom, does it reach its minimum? 5436.0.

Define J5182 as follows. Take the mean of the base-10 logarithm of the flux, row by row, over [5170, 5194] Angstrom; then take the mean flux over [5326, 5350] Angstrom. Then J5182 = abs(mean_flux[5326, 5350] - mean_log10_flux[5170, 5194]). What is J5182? 29.0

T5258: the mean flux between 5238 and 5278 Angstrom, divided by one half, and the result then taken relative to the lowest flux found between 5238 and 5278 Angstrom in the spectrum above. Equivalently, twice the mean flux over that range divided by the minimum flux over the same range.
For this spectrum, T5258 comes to 2.48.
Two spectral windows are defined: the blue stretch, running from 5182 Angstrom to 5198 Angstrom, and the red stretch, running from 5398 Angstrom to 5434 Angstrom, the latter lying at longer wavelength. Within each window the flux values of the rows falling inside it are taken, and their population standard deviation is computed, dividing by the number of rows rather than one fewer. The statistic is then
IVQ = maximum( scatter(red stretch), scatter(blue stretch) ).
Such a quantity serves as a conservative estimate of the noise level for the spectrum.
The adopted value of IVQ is 2.1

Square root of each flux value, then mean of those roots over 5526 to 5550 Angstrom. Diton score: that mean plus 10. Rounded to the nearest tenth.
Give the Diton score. 15.6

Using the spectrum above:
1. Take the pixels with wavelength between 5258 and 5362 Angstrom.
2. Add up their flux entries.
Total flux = 799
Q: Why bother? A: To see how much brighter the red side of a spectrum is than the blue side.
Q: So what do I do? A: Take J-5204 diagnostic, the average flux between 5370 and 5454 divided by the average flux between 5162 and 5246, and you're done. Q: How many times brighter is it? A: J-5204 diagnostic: 1.111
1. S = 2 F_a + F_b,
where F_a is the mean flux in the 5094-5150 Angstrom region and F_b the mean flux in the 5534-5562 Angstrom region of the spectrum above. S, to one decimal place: 88.9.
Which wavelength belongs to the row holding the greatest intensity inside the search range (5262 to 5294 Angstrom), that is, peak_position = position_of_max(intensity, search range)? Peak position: 5288.0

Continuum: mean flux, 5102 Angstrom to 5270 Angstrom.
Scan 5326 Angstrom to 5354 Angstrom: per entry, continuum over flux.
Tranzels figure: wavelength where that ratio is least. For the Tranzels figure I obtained 5352.0 Angstrom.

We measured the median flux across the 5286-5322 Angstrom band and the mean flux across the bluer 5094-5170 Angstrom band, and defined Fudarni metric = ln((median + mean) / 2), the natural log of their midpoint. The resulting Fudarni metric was 3.406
